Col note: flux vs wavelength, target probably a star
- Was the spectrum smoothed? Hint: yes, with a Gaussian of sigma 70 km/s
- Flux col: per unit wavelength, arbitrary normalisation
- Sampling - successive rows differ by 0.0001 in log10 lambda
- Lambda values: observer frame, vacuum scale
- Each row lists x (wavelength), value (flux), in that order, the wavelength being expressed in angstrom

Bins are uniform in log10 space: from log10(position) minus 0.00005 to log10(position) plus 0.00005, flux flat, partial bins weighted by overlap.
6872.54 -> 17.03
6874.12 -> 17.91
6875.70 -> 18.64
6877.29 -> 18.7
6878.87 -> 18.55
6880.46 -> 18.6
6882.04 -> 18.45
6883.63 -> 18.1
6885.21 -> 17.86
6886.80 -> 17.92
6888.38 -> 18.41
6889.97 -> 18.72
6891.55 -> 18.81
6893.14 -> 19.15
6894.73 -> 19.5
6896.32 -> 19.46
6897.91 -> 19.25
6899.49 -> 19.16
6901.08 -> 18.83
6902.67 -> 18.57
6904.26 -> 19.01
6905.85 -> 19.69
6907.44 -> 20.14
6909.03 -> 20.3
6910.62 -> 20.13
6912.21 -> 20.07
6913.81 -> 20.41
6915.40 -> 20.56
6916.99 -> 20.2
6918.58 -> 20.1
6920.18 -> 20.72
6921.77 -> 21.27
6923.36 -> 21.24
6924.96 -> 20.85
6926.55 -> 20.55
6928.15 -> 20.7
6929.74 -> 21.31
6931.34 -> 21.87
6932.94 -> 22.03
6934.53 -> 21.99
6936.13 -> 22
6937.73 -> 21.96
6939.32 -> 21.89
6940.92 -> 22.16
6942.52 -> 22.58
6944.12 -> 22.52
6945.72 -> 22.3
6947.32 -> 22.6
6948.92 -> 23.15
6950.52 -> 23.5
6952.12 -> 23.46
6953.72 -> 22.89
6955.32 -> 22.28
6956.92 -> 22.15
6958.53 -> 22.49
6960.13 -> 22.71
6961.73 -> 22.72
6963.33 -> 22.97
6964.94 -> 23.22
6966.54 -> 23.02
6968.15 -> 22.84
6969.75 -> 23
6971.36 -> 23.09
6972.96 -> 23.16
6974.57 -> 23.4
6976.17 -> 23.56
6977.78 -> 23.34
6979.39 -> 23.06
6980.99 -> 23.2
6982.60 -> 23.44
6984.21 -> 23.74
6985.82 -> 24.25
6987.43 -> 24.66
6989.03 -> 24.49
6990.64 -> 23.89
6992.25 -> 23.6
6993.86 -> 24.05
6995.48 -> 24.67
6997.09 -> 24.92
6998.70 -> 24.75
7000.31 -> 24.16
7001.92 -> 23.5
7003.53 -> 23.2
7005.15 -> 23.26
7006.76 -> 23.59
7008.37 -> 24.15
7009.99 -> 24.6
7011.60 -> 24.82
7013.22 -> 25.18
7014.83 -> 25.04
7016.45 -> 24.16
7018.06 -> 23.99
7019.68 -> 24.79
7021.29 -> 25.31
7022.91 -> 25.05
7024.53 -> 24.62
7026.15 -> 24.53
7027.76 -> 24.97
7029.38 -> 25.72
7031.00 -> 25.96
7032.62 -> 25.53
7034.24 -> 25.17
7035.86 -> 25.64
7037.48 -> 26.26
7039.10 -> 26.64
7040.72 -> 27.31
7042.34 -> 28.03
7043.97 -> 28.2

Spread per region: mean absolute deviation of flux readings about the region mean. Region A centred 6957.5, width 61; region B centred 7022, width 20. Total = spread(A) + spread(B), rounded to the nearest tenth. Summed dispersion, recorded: 1.0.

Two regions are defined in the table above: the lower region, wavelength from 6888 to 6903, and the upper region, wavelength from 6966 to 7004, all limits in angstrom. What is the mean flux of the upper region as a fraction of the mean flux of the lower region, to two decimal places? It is 1.25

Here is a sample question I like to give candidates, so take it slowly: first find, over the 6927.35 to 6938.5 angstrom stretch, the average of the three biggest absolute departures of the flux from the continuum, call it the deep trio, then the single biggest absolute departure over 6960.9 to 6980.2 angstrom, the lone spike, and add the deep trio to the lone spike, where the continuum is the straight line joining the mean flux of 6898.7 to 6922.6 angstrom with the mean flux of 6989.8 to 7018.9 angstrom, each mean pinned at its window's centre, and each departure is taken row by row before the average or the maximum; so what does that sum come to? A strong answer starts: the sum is 1.8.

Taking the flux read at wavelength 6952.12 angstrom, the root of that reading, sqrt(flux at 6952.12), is 4.84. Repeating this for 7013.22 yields 5.02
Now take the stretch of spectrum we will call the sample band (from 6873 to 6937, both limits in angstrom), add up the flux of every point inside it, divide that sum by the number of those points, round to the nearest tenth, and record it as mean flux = 19.7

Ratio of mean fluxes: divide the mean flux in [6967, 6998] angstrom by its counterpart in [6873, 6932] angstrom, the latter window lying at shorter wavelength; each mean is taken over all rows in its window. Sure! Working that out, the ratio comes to 1.21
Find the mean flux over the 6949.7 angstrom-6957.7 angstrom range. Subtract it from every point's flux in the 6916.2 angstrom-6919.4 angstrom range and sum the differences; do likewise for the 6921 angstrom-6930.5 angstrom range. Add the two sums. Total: -17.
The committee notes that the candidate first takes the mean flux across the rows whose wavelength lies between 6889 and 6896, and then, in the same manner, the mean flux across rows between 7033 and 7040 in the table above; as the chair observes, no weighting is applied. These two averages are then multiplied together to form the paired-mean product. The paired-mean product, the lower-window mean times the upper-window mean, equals 494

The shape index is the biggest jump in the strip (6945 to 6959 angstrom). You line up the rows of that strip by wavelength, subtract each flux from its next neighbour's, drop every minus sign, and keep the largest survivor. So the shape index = 0.61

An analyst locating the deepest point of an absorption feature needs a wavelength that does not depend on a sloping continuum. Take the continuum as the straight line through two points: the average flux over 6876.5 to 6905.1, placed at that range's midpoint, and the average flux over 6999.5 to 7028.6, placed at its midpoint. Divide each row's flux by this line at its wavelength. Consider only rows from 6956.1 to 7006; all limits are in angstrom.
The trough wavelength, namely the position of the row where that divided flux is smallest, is 7005.15 angstrom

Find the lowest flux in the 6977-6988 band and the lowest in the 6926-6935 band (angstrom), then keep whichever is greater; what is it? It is 23.1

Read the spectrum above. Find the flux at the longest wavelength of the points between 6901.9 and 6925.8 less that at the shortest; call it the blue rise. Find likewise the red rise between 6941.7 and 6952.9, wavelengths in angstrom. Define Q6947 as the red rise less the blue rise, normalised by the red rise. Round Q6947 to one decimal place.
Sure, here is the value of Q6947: -1.6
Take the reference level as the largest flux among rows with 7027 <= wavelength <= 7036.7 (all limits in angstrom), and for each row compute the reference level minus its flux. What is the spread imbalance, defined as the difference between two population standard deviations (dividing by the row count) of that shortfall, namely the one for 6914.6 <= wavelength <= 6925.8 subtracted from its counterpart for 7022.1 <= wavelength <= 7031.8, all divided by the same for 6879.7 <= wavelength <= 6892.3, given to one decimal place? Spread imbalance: 0.3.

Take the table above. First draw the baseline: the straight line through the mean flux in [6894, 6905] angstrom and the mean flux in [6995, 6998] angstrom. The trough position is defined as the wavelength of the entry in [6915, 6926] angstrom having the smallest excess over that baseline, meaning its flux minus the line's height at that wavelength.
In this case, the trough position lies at 6918.58 angstrom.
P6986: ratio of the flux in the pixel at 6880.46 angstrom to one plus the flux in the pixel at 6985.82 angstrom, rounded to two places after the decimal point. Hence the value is 0.74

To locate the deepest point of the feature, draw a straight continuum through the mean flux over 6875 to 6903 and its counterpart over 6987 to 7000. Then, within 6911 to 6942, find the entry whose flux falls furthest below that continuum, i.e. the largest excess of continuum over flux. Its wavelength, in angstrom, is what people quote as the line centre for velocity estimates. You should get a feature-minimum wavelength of 6918.58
